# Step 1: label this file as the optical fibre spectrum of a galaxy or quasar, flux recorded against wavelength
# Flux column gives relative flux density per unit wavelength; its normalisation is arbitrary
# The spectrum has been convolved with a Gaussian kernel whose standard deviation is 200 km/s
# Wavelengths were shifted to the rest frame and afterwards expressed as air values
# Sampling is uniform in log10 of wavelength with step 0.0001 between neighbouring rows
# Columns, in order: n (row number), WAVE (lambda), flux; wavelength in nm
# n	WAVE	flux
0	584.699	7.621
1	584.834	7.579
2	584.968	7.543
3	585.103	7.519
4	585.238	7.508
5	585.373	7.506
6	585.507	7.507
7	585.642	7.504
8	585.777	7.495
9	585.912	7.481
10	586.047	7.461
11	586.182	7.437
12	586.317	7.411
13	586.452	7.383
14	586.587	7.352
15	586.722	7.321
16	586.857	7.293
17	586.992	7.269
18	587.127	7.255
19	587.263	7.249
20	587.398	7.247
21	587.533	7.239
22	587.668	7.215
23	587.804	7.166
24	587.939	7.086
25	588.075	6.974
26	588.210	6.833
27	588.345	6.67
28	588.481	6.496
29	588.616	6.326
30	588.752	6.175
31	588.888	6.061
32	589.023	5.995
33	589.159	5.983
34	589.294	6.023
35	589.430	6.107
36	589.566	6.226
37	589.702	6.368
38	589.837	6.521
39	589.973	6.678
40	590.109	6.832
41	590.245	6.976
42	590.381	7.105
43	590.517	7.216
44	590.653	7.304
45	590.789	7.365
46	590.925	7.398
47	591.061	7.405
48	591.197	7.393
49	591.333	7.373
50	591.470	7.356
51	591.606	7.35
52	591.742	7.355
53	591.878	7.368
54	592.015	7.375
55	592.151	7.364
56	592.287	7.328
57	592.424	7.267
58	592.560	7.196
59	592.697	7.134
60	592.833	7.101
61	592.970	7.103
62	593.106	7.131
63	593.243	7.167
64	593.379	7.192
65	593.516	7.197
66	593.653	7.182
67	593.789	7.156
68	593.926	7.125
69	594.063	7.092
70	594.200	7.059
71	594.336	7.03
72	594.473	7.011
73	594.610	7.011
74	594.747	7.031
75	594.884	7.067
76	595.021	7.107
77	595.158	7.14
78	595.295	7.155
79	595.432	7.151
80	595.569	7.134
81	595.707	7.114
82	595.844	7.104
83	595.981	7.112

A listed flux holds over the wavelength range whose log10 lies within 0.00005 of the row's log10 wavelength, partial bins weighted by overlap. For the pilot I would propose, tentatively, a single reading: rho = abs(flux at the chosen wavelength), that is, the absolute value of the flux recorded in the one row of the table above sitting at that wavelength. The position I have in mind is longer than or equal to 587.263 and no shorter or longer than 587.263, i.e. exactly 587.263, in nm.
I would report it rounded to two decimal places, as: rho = 7.25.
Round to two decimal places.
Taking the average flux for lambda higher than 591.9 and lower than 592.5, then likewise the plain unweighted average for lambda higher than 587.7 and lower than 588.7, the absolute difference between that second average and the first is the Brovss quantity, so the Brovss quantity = 0.54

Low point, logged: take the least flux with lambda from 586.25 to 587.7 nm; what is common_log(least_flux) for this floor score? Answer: 0.86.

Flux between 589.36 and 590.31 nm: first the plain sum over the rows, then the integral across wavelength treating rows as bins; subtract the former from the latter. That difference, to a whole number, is -40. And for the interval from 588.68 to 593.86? -229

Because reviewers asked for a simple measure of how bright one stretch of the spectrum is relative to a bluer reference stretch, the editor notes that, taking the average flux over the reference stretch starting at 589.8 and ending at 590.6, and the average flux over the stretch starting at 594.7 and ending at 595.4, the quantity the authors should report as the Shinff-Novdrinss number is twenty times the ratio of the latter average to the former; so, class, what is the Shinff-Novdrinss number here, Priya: 20.6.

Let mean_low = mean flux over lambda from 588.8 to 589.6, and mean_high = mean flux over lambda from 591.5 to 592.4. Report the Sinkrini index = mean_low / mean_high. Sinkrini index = 0.82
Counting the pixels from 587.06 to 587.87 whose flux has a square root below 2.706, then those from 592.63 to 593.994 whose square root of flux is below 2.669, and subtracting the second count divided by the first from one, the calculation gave 0.67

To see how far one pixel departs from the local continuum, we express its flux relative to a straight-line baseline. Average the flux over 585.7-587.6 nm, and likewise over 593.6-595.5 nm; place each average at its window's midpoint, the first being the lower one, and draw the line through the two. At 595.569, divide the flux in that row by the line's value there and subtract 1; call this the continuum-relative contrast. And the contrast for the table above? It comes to 0.010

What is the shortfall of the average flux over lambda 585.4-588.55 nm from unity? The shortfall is -6.2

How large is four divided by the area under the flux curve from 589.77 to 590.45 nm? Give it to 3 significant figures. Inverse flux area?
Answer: 0.863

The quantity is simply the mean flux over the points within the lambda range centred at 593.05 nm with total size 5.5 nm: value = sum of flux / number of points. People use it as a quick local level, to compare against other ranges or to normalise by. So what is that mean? 7.20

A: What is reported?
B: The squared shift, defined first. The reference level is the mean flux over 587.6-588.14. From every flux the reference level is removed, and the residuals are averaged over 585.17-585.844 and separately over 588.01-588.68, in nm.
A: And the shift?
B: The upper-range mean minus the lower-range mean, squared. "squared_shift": 0.71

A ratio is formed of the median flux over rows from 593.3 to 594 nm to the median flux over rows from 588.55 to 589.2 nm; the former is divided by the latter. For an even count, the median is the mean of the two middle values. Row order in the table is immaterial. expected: 1.18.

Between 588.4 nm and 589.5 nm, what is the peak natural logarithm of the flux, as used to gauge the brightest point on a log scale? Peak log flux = 1.87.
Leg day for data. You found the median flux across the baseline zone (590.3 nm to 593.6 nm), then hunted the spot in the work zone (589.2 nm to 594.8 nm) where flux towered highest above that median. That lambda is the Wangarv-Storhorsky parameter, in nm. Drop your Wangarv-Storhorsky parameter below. 591.061 nm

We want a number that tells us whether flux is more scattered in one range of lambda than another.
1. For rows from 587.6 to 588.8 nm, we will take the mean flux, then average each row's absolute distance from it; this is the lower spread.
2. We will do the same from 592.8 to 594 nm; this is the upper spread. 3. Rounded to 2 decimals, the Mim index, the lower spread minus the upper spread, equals 0.28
